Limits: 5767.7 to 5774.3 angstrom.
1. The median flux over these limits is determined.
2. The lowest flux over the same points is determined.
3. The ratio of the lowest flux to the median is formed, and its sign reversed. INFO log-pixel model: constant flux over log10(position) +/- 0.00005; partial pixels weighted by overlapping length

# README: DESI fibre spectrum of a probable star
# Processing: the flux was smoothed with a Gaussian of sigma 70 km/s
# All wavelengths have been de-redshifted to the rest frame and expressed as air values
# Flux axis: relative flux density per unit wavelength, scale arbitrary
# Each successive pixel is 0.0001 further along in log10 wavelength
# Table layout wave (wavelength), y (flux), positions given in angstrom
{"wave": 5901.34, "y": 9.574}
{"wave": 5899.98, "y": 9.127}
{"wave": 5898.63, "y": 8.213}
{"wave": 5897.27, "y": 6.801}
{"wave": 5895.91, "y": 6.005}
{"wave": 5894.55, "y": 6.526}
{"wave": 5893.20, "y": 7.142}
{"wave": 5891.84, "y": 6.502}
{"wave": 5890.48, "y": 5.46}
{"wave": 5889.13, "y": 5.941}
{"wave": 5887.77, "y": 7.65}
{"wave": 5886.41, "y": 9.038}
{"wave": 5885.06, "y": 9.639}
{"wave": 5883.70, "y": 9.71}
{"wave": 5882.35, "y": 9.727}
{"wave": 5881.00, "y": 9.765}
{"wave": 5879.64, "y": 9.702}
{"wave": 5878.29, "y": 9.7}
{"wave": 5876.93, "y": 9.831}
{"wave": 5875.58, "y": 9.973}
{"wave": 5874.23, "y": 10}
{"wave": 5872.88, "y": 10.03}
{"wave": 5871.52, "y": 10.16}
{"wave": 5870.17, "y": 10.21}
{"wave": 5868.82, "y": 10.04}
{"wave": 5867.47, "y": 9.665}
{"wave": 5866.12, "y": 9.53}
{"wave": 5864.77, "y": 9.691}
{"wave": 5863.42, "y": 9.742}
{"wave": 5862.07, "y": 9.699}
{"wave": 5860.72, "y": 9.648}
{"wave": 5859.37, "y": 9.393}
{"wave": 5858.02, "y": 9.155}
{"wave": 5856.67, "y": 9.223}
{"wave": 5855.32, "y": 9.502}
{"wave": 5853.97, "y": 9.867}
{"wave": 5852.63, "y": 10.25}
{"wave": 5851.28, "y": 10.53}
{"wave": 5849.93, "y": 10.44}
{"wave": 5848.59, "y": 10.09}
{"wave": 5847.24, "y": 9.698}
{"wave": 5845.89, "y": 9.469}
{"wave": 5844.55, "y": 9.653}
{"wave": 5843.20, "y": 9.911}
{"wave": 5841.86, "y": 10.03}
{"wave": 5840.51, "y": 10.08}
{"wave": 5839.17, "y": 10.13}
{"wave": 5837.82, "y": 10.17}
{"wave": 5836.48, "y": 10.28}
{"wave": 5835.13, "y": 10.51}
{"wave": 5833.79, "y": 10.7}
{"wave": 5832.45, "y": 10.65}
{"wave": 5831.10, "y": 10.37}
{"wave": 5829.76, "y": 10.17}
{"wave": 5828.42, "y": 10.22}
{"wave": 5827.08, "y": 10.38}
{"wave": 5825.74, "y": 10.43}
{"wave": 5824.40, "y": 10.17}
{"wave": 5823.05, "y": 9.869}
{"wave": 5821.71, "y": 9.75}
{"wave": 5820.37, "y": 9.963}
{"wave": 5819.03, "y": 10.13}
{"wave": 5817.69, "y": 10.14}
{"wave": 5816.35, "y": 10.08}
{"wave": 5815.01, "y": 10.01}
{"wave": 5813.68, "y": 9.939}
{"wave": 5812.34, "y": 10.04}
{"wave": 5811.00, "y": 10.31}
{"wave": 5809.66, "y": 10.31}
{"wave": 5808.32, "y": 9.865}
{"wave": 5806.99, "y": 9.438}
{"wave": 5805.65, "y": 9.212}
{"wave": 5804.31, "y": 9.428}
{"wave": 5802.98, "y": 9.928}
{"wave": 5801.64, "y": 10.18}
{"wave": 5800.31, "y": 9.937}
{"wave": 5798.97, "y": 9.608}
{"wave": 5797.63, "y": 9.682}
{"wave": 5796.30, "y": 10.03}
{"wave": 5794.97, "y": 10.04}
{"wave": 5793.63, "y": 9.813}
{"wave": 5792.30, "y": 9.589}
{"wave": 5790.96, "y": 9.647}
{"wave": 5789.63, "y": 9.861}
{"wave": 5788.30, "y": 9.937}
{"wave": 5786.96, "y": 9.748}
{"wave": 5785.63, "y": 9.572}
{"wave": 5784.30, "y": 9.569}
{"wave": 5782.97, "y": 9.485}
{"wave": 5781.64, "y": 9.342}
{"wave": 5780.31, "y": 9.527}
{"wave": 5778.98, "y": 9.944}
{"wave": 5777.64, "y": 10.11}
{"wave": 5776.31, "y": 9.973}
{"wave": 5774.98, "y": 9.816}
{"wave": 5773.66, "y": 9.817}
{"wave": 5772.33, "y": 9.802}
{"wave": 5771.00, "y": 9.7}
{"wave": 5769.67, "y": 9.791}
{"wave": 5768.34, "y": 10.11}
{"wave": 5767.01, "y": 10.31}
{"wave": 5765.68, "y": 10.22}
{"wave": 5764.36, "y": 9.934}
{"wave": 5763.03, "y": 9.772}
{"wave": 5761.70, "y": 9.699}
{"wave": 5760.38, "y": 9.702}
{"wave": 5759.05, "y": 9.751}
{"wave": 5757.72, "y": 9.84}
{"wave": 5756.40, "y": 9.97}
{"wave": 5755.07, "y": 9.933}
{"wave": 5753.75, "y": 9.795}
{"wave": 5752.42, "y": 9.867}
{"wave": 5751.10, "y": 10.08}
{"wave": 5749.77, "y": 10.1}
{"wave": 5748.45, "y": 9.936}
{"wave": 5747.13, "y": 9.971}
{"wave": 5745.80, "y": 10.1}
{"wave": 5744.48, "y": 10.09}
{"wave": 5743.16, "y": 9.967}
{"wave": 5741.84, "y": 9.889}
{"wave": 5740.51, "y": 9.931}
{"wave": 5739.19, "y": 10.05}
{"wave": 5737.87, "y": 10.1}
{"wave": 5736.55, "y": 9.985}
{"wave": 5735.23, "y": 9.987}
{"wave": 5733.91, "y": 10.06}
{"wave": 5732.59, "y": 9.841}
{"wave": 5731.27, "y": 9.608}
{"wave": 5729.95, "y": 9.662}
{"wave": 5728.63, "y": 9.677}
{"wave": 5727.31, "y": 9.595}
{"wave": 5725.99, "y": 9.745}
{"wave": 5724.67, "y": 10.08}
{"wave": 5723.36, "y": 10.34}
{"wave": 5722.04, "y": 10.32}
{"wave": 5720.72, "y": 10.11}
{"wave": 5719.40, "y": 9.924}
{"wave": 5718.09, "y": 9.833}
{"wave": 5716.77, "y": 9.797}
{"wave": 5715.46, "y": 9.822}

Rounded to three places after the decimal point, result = -0.990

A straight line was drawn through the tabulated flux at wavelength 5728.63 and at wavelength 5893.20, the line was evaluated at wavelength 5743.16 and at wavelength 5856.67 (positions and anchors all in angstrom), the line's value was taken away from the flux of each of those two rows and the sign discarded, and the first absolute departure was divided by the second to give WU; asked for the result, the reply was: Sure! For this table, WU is 0.34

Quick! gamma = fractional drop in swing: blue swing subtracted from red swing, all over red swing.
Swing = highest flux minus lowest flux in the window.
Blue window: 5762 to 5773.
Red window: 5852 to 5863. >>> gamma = 0.4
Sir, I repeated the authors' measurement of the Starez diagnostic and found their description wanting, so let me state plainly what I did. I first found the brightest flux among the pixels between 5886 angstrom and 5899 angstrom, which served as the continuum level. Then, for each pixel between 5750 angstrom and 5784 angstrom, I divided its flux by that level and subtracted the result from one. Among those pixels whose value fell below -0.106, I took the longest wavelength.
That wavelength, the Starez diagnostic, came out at 5777.64 angstrom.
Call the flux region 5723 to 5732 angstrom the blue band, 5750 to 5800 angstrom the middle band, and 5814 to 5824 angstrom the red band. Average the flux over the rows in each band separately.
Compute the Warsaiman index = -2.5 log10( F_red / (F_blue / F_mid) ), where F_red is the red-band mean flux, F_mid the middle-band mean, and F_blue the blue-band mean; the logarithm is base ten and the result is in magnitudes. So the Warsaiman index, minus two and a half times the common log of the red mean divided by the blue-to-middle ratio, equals -2.50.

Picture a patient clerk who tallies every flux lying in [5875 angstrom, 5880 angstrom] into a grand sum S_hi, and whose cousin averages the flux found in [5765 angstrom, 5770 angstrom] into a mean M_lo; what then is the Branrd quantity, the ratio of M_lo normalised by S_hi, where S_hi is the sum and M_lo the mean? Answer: 0.258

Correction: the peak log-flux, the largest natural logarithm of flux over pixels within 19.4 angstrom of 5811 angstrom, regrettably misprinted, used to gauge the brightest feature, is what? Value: 2.34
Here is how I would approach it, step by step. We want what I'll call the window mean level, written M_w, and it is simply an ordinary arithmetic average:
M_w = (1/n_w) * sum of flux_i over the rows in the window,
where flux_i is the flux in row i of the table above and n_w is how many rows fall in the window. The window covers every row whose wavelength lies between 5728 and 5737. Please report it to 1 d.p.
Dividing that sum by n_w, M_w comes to 9.8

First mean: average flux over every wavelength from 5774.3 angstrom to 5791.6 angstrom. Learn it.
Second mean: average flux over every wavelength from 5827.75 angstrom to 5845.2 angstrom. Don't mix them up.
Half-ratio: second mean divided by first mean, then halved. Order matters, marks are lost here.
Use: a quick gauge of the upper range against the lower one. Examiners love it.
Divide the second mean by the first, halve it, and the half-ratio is 0.525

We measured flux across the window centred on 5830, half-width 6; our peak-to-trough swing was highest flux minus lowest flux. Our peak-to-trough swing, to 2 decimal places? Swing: 0.53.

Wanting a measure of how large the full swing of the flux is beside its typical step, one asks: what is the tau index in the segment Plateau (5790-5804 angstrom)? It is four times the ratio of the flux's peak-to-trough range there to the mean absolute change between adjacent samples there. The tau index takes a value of 12.1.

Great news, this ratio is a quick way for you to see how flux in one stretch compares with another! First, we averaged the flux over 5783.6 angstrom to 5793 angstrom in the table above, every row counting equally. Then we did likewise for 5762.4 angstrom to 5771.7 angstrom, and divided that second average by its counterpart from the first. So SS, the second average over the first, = 1.03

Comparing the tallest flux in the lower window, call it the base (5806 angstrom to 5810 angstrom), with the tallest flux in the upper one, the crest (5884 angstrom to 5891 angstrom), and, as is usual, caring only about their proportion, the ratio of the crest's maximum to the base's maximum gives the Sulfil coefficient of 0.93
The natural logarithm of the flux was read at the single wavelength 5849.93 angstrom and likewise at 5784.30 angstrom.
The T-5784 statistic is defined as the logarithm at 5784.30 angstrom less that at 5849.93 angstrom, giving -0.087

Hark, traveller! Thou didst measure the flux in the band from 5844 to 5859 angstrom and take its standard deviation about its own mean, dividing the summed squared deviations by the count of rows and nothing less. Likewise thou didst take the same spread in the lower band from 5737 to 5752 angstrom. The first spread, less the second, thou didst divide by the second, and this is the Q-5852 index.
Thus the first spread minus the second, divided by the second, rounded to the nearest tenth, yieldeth 4.8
